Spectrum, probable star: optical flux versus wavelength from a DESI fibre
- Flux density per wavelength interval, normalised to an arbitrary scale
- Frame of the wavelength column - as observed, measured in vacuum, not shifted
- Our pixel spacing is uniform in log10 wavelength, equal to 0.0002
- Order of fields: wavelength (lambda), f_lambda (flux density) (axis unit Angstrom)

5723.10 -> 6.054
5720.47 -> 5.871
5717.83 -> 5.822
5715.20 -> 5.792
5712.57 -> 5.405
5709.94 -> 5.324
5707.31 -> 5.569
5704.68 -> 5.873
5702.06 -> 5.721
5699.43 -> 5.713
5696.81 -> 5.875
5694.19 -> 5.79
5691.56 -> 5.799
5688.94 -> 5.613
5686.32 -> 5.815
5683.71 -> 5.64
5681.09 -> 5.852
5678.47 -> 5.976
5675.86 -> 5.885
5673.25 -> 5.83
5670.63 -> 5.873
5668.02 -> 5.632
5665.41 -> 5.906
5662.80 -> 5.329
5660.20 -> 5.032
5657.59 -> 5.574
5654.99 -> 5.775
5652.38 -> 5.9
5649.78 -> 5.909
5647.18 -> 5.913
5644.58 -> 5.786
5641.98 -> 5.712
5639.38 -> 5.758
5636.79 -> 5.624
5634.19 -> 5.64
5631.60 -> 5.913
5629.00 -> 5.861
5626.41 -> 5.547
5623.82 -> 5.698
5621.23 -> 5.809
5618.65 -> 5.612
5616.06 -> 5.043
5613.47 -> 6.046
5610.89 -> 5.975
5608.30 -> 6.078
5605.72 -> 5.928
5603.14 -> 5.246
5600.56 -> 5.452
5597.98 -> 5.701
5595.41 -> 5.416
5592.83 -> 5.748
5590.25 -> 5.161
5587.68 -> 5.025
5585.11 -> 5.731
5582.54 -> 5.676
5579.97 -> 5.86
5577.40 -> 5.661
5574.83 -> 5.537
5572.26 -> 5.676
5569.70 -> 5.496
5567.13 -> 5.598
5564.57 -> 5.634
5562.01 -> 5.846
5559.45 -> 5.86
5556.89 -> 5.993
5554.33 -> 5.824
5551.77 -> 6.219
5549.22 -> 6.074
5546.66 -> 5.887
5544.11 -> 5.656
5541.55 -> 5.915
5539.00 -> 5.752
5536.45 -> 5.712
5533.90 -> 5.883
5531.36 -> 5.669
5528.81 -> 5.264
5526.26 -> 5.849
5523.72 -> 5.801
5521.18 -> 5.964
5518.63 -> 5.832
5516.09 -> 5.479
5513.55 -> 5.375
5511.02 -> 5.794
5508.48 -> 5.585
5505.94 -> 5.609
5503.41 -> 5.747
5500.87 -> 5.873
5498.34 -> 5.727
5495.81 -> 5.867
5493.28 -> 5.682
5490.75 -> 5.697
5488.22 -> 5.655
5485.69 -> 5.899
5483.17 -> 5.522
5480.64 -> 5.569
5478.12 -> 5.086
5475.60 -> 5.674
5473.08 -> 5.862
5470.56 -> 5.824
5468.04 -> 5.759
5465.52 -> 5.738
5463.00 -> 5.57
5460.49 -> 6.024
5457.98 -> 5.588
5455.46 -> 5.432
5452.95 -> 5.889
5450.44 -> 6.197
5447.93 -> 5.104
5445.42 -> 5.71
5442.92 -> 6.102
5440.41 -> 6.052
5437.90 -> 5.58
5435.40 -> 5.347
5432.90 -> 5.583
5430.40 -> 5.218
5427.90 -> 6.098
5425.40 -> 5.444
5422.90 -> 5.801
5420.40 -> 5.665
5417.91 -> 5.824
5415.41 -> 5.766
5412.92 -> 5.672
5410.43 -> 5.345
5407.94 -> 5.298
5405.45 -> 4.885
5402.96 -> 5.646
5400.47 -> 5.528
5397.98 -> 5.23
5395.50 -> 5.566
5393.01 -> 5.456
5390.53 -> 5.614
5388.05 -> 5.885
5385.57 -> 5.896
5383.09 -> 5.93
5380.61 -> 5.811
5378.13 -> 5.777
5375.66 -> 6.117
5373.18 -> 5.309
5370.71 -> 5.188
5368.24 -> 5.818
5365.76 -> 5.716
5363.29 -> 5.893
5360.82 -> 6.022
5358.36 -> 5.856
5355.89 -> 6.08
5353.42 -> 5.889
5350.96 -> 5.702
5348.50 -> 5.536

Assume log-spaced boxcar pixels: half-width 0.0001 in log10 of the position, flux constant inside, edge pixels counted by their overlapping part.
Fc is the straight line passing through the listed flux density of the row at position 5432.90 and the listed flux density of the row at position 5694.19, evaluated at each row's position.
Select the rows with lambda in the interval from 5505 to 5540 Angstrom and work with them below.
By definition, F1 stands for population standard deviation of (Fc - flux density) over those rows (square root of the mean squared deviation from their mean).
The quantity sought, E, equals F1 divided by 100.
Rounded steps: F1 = 0.19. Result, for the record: 0.0019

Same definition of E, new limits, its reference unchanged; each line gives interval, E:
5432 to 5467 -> 0.0030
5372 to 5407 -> 0.0032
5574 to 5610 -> 0.0029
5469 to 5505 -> 0.0020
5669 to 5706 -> 0.0010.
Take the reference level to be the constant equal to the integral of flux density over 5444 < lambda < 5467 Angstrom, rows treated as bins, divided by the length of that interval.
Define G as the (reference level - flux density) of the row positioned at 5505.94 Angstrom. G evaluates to 0.09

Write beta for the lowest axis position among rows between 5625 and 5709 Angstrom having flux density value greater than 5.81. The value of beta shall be 5629.00 Angstrom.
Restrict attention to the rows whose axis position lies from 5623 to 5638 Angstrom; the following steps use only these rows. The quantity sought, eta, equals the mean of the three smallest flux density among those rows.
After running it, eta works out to 5.60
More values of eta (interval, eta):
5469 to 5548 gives 5.24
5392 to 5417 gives 5.14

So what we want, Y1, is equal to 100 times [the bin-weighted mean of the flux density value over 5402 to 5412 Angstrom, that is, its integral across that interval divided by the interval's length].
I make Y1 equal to 530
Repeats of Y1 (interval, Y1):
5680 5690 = 573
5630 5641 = 573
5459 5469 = 577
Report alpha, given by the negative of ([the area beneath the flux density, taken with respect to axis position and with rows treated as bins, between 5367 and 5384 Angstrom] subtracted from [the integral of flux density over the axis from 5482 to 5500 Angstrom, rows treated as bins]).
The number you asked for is -6.1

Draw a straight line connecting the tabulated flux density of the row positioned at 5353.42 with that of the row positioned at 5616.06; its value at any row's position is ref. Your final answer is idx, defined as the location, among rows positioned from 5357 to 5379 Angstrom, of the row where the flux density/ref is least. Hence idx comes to 5370.71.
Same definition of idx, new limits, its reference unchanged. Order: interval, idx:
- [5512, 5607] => 5587.68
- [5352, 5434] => 5405.45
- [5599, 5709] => 5616.06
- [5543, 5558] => 5544.11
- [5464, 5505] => 5478.12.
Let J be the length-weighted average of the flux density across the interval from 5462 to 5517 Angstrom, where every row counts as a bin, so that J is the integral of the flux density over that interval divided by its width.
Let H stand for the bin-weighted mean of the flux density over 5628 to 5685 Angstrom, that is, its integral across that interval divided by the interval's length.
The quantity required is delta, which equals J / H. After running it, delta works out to 0.99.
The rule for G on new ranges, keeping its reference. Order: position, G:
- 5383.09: -0.23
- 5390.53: 0.09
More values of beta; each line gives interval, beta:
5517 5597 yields 5518.63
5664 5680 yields 5665.41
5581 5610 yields 5605.72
